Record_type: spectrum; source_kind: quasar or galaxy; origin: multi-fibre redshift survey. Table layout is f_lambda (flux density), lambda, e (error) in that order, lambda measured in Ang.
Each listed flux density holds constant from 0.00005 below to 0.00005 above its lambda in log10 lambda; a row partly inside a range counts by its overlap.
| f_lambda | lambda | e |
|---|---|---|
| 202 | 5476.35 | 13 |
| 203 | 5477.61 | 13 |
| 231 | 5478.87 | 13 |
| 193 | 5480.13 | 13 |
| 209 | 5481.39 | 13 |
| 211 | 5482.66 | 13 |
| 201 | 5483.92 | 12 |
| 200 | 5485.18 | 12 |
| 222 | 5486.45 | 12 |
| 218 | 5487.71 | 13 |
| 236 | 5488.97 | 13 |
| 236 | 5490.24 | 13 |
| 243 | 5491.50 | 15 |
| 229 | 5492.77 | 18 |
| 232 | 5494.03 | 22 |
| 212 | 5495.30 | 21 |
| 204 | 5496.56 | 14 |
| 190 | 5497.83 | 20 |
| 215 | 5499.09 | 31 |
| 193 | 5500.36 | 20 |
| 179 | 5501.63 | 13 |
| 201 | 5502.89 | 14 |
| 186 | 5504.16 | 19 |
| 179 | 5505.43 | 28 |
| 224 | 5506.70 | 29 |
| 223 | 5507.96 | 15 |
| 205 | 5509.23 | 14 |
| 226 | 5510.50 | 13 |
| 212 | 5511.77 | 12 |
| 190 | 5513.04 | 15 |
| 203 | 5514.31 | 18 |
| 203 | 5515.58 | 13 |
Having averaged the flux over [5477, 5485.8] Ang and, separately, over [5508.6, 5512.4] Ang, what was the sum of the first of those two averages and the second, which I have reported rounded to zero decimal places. 421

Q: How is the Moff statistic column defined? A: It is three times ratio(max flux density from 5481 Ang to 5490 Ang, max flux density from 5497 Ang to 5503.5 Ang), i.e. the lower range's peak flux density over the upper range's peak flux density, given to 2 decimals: 3.29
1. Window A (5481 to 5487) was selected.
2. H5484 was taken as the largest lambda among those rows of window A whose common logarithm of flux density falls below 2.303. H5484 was 5485.18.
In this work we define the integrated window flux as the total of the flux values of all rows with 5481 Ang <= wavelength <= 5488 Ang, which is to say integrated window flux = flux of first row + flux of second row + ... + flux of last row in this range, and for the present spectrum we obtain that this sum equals 1261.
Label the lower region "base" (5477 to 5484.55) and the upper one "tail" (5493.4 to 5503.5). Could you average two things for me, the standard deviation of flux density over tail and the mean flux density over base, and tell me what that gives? 112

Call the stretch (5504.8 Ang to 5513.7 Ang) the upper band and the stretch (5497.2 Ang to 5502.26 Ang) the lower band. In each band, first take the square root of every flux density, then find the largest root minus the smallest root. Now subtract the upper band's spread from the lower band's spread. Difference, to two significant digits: -0.37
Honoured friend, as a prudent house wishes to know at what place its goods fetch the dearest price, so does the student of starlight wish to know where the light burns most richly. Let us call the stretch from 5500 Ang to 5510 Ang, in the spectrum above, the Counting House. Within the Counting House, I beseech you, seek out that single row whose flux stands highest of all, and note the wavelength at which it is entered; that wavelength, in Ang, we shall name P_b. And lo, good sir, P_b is 5506.70 Ang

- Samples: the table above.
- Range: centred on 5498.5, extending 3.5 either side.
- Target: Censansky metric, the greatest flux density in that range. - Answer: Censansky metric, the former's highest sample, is 215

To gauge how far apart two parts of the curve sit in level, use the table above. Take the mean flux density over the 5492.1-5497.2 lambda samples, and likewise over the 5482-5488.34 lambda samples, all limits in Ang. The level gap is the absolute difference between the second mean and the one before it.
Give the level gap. 9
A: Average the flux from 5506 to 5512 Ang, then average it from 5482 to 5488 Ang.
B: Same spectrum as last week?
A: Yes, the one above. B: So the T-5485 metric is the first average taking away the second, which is 8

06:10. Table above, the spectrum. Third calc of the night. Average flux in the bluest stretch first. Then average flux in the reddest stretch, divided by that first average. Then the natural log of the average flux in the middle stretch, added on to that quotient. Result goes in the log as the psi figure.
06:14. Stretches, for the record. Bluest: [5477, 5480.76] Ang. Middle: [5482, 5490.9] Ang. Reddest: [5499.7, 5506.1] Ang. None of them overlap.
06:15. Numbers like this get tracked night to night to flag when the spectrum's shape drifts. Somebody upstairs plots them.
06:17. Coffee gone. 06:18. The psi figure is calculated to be 6.28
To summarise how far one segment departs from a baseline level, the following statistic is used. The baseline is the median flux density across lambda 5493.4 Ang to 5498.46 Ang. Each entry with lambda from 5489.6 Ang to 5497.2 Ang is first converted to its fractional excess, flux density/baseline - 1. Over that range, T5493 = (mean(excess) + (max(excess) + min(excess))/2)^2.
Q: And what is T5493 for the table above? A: 0.026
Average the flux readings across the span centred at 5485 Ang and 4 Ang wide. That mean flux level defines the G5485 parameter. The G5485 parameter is 208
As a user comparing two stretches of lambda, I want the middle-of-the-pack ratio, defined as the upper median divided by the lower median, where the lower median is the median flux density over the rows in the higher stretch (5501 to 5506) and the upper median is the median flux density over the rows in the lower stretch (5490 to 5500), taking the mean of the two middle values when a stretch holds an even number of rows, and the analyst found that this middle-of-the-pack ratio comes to 1.22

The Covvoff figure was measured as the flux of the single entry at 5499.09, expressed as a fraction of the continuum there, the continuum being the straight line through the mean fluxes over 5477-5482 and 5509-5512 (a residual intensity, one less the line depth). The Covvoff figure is 1.01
